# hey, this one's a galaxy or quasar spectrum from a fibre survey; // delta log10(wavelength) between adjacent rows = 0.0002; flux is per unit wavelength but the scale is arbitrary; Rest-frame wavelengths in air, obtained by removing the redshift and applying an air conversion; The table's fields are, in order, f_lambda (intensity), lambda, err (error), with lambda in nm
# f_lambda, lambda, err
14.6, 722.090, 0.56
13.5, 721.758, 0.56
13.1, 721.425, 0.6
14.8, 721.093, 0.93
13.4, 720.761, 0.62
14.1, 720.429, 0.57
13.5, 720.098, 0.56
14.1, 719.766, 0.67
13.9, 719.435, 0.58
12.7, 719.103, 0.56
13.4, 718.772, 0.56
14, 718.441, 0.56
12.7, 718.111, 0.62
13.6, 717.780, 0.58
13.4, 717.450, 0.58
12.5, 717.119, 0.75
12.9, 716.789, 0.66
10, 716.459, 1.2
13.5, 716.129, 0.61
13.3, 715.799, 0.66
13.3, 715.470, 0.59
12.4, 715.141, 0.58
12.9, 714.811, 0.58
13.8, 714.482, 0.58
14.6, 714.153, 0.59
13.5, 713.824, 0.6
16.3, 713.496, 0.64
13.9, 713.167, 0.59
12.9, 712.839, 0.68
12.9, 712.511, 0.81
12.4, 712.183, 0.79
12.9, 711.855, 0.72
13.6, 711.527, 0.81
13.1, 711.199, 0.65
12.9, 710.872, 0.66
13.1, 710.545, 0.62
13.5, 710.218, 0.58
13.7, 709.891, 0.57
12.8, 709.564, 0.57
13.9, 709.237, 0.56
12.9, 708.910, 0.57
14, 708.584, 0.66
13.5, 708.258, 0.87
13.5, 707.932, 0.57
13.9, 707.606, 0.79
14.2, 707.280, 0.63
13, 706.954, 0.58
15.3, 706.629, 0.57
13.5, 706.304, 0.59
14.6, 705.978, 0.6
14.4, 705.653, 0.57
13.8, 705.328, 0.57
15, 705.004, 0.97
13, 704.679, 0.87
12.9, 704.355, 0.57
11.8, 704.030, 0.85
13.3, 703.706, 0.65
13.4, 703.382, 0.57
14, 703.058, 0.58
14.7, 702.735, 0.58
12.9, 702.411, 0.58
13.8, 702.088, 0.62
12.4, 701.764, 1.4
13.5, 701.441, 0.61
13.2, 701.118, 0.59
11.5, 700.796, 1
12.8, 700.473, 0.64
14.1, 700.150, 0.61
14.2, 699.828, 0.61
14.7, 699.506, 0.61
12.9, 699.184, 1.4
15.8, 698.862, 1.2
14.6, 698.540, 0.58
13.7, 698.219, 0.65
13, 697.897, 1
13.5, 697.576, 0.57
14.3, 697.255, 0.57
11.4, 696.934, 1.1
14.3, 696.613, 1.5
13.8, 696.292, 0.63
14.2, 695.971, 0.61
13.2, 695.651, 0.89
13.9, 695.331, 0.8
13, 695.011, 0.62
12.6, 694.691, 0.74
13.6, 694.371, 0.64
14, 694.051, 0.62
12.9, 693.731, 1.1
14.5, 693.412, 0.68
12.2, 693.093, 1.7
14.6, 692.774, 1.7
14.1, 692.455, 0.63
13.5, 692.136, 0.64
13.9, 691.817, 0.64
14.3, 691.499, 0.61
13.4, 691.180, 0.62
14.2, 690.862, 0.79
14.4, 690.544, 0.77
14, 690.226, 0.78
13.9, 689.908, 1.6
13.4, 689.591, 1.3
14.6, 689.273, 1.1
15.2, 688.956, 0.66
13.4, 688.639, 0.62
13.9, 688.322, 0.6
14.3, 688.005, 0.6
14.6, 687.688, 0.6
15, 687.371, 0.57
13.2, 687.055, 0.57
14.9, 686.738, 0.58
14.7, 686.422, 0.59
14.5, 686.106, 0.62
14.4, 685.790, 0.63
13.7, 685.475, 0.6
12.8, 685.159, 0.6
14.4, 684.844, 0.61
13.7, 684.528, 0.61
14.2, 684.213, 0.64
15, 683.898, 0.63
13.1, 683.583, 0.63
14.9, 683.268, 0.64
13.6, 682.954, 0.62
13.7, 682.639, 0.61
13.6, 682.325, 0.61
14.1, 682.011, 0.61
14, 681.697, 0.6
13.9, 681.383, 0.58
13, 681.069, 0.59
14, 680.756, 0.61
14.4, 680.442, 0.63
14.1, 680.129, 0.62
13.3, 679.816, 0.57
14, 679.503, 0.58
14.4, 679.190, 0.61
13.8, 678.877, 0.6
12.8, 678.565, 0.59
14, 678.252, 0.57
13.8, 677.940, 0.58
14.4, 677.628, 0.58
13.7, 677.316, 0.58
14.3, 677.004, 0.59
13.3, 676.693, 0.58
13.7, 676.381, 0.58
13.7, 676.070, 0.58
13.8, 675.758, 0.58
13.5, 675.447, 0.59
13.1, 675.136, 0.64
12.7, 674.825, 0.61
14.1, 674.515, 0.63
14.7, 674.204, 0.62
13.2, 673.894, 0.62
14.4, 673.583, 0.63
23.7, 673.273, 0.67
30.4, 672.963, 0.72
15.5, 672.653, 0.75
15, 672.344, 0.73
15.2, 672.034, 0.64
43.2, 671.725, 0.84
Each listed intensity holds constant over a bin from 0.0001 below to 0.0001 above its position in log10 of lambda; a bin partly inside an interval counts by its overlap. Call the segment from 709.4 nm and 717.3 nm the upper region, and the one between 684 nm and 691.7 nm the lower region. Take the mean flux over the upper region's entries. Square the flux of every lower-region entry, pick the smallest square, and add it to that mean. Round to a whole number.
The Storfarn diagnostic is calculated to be 177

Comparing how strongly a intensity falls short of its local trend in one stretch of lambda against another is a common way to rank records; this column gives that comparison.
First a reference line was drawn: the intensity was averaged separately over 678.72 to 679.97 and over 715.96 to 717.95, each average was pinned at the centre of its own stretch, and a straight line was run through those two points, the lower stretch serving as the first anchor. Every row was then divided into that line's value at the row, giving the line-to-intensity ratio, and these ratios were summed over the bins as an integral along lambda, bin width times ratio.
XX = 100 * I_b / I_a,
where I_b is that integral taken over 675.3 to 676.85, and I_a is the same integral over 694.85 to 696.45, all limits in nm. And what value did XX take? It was 102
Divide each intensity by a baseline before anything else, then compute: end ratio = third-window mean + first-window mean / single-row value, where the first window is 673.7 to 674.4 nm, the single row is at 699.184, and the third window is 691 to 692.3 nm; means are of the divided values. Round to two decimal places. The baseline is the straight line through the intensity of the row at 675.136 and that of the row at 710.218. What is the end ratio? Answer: 2.14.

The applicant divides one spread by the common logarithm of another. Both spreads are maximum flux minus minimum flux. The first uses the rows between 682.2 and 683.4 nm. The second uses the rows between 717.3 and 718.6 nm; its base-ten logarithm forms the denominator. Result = 11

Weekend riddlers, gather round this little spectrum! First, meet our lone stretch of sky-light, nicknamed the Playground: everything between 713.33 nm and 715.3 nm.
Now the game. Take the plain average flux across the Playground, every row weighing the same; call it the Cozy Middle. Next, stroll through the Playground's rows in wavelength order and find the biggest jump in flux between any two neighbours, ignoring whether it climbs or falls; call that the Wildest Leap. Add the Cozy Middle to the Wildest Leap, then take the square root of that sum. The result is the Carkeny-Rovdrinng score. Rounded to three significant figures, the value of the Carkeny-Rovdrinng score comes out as 4.09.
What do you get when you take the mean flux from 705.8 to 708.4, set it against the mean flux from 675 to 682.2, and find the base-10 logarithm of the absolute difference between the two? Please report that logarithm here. -0.82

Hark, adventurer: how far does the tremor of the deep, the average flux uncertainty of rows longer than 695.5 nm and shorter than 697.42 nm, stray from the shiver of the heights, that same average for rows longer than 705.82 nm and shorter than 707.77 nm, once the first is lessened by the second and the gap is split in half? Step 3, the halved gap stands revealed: 0.13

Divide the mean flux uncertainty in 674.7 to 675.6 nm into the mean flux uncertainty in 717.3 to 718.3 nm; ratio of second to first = 0.97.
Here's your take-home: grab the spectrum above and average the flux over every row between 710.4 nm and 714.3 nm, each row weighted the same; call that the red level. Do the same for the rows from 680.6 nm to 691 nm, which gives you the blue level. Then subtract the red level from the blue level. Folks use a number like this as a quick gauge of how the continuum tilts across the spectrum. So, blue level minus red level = 0.56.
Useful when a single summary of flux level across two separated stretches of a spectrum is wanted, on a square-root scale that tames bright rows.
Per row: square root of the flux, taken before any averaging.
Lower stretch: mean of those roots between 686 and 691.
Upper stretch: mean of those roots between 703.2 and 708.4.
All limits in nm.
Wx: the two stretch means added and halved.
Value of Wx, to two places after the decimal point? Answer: 3.74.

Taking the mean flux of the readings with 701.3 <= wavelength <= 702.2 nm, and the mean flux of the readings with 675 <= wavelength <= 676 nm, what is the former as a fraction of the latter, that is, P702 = 0.98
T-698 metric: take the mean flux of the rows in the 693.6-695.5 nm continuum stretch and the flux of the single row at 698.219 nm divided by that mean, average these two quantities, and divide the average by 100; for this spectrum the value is 0.0718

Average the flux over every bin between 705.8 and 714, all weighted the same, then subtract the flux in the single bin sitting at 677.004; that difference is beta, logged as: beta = -0.7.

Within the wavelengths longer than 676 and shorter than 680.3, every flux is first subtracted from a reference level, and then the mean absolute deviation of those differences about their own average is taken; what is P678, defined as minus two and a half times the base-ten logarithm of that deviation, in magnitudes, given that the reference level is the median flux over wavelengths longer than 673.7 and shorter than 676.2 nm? 1.2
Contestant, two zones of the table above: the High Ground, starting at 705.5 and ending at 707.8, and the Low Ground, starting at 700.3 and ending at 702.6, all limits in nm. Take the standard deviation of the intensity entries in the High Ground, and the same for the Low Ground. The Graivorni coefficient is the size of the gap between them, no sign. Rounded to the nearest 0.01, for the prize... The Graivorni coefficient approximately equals 0.01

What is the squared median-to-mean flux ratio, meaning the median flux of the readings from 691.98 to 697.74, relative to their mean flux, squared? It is 1.02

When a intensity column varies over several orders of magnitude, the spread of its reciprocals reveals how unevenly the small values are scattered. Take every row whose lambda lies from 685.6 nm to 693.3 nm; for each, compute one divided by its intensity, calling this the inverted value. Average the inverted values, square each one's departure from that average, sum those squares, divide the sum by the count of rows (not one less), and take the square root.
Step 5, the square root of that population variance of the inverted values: 0.0035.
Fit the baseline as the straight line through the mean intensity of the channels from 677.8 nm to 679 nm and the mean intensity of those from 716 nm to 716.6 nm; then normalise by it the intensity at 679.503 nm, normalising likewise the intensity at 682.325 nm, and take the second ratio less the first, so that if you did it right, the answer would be -0.019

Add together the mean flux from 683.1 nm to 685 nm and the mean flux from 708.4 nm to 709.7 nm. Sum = 27.6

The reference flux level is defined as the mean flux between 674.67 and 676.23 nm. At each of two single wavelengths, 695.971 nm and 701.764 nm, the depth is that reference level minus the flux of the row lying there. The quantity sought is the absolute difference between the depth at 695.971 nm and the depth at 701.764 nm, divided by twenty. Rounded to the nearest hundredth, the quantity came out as 0.09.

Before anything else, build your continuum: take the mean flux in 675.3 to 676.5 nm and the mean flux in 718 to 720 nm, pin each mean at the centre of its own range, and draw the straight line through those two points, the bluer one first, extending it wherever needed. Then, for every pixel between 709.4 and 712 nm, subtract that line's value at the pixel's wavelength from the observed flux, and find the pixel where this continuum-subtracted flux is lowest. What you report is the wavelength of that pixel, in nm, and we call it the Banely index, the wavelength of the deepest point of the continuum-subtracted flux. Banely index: 709.564 nm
